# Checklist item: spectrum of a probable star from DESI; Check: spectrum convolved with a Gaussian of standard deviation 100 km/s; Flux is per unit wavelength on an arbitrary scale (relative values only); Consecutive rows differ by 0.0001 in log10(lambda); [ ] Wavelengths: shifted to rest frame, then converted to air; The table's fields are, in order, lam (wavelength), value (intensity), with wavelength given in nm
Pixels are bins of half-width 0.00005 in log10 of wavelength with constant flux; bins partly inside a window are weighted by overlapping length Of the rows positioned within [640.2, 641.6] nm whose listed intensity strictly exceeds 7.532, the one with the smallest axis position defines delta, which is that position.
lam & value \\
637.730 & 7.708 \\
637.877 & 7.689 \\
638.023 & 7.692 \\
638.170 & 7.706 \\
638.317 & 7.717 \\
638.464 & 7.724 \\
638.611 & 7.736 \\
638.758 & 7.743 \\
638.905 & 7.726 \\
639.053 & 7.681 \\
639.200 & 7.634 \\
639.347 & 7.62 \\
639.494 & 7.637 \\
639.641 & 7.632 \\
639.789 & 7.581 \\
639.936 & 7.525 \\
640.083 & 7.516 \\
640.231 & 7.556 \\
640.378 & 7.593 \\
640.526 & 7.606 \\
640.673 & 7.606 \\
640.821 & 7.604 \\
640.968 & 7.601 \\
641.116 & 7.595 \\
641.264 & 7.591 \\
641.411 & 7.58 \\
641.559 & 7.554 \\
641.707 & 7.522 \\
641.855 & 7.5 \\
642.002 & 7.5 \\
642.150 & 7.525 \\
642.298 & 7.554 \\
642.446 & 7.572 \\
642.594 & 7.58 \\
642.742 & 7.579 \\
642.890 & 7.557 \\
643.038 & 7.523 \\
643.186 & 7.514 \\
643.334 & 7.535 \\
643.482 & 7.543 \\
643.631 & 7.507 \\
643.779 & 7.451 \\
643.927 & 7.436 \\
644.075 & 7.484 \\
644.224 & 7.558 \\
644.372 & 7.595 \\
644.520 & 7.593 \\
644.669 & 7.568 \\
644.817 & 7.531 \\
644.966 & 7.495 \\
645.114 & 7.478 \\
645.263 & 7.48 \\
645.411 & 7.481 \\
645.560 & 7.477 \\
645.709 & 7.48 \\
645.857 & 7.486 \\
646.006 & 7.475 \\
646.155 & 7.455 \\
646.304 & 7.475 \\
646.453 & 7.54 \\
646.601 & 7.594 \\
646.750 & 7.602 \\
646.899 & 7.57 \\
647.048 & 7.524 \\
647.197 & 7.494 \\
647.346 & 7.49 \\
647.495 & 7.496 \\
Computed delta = 640.231 nm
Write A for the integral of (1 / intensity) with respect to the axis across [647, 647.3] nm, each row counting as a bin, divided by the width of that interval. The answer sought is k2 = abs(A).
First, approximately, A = 0.133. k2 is 0.133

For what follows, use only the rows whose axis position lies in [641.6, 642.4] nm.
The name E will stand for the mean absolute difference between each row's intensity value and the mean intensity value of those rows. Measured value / 0.016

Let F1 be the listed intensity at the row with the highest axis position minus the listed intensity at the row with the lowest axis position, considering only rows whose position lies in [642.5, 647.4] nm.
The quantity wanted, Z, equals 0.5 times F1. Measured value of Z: -0.045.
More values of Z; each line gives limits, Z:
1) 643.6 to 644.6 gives 0.043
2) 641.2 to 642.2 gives -0.033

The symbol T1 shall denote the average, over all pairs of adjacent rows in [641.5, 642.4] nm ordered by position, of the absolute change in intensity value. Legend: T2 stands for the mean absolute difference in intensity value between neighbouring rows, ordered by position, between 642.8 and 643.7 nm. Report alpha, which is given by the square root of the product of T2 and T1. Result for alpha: 0.022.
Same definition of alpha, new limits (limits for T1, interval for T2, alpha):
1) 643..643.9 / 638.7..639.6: 0.027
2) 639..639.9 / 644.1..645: 0.027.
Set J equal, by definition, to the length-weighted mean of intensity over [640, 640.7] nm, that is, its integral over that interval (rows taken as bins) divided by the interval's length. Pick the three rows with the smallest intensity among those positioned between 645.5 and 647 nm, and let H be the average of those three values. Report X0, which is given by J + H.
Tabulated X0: 15.0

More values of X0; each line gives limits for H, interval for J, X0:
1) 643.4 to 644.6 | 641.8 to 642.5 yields 15.0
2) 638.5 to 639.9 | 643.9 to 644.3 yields 15.1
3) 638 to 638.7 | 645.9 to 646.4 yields 15.2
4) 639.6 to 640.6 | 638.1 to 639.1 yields 15.2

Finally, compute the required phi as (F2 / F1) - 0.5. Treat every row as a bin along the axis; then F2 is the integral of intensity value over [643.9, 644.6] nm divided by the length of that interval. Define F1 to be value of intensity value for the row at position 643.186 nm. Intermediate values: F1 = 7.514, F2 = 7.54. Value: 0.503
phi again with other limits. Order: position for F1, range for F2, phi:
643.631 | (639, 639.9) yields 0.516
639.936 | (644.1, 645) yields 0.503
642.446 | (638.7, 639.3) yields 0.515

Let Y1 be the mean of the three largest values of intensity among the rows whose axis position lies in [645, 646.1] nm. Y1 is 7.482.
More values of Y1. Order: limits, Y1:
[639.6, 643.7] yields 7.615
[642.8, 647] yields 7.597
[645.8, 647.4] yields 7.589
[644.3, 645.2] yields 7.585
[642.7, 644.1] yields 7.560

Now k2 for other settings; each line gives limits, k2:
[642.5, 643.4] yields 0.133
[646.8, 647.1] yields 0.132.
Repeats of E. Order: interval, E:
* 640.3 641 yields 0.004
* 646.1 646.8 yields 0.055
